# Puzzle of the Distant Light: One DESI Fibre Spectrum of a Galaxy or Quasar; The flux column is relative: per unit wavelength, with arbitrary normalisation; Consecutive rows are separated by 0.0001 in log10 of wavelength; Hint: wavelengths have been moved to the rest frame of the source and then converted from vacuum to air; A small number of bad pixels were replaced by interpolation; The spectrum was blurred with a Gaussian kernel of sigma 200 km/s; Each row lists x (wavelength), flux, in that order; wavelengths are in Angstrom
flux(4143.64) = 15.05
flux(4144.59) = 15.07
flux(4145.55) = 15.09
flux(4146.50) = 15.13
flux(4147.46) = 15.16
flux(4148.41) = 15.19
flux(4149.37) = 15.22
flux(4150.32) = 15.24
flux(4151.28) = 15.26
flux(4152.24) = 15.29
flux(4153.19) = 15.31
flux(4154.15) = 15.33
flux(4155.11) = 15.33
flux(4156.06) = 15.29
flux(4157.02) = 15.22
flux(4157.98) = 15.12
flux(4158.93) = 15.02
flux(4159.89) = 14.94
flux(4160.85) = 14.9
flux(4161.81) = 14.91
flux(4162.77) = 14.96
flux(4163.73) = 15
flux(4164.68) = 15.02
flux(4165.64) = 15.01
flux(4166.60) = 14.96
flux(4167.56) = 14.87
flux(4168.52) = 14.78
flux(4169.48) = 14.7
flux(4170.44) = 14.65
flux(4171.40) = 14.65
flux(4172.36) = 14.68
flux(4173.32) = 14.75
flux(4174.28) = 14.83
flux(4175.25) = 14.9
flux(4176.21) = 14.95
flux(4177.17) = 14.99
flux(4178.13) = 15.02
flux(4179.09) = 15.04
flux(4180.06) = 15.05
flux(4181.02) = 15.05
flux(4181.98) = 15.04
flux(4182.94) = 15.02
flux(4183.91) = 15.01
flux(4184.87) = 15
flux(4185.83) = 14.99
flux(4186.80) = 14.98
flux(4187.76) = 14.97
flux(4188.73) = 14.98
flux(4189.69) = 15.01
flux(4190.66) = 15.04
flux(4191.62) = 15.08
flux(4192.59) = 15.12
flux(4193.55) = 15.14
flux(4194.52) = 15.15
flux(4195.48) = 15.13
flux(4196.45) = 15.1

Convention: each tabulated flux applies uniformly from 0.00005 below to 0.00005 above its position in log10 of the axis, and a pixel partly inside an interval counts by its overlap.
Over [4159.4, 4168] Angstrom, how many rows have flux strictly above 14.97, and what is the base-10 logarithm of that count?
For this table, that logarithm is 0.5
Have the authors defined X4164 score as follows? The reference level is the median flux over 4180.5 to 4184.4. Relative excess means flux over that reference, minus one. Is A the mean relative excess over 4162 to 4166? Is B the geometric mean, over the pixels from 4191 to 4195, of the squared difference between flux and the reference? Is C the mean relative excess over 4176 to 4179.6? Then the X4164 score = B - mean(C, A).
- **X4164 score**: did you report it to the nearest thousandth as 0.010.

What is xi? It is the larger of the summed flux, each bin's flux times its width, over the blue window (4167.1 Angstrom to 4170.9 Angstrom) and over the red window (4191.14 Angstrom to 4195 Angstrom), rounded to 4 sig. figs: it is 58.40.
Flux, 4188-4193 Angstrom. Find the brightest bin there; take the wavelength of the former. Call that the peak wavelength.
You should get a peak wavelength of 4192.59 Angstrom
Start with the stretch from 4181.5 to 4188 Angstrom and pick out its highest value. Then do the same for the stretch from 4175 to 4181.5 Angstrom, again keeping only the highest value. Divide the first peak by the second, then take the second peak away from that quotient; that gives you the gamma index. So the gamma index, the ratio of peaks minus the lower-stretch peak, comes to -14.1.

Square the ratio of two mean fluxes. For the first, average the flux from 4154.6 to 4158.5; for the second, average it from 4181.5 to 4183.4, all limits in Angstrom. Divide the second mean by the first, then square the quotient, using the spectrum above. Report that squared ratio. 0.97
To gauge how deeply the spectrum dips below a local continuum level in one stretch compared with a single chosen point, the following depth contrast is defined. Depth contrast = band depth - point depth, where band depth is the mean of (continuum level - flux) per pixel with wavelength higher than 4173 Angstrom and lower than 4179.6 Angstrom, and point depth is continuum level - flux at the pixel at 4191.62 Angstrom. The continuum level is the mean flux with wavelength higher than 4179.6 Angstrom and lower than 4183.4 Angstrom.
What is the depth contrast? 0.15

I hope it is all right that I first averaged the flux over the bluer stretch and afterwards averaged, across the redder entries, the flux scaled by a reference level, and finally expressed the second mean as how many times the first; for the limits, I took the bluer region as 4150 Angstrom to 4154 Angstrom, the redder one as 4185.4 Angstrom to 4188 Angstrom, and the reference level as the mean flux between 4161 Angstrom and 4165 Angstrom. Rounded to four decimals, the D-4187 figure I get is 0.0655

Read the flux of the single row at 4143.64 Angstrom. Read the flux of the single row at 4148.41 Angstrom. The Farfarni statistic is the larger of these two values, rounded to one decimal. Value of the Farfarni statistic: 15.2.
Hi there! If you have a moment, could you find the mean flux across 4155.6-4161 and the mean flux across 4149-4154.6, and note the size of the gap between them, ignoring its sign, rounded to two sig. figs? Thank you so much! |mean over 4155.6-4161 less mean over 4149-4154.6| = 0.19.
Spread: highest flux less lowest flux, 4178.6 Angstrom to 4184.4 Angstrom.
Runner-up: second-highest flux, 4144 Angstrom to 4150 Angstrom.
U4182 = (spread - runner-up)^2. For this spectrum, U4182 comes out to 230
